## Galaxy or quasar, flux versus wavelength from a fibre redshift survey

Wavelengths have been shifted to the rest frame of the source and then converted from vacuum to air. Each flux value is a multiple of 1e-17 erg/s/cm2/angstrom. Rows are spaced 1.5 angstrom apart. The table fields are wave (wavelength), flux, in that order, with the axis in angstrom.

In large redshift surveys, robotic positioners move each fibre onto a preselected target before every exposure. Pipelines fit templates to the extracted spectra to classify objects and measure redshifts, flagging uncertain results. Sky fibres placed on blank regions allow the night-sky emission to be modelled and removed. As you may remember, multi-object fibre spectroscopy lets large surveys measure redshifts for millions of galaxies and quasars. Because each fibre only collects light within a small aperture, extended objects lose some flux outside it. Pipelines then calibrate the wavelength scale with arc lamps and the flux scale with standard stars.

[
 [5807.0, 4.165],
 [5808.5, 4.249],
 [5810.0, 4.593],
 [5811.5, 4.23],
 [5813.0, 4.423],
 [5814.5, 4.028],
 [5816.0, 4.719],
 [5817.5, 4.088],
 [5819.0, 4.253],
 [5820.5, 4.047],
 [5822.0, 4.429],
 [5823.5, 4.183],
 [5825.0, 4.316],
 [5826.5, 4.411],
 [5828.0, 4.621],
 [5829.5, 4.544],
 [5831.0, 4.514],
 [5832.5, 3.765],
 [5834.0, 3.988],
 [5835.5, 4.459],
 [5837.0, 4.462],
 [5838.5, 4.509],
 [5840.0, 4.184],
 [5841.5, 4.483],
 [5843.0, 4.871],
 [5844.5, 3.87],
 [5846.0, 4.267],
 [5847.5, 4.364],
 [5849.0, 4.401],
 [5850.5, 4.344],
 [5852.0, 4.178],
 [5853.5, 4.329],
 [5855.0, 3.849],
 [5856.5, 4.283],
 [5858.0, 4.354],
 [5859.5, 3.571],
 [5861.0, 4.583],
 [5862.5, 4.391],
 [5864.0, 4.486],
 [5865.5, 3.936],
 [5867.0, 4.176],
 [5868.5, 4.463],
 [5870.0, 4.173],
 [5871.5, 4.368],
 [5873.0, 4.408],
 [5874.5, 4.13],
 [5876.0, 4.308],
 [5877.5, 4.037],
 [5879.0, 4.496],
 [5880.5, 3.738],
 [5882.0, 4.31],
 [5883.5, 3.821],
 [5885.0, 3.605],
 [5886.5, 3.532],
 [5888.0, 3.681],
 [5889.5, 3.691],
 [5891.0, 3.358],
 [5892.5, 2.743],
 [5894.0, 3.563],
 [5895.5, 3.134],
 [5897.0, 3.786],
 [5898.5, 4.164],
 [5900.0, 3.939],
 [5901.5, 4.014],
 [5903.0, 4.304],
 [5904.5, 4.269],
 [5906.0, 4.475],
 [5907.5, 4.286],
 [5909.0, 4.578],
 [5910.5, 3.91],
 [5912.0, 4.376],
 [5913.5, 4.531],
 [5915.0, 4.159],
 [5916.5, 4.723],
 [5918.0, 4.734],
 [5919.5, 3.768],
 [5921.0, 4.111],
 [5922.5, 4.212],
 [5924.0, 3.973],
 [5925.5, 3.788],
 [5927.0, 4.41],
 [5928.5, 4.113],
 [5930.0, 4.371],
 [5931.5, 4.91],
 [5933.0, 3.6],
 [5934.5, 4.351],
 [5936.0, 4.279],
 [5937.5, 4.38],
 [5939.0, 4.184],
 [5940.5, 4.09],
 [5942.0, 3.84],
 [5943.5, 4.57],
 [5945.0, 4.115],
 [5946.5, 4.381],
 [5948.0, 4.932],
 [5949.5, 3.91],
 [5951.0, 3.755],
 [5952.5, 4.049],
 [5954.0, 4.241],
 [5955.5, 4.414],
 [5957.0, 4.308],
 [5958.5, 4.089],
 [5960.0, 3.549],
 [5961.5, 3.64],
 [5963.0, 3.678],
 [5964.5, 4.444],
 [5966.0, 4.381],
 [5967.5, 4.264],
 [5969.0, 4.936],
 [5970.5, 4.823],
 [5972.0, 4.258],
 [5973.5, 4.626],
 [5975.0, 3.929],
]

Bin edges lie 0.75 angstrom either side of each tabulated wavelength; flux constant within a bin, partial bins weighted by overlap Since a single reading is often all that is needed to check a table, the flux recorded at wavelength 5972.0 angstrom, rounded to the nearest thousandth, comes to 4.258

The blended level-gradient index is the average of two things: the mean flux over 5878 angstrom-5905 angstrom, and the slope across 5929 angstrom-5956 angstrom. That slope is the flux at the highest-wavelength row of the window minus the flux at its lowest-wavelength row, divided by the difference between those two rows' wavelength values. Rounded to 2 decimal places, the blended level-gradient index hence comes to 1.89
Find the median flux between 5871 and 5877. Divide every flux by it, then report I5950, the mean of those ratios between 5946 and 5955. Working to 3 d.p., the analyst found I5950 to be 0.971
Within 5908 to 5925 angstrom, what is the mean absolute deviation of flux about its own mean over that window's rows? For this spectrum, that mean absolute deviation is 0.28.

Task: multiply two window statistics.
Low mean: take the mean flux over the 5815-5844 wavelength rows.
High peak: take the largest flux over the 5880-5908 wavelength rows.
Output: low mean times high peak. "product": 19.5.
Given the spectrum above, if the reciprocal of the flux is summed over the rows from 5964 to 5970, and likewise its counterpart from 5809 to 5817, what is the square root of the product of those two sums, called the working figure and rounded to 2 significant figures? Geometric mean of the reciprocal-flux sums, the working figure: 1.0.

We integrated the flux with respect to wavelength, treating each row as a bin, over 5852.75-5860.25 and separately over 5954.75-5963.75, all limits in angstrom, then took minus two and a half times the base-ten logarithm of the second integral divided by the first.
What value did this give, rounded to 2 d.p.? -0.16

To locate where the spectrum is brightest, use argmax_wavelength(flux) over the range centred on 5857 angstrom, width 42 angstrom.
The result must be 5843.0 angstrom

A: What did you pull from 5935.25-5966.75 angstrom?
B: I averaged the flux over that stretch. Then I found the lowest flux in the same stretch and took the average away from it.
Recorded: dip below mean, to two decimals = -0.60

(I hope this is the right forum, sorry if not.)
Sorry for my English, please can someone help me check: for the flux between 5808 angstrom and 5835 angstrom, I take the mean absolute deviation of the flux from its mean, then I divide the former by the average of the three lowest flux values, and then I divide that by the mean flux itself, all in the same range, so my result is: 0.012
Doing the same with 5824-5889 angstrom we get 0.017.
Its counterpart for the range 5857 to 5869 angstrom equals 0.016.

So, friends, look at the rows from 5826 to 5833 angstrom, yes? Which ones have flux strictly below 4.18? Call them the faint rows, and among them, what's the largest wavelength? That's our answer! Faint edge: 5832.5 angstrom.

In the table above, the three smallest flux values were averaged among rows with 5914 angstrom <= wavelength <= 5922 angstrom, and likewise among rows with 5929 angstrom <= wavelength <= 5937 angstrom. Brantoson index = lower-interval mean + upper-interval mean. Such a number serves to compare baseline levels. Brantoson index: 8.09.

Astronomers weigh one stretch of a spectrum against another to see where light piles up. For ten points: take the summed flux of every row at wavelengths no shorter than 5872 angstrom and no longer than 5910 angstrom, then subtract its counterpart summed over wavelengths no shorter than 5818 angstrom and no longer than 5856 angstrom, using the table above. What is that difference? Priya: -9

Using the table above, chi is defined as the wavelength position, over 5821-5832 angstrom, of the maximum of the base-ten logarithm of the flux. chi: 5828.0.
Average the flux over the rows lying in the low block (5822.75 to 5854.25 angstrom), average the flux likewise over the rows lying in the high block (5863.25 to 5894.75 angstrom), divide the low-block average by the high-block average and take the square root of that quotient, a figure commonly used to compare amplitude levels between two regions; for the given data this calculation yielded 1.05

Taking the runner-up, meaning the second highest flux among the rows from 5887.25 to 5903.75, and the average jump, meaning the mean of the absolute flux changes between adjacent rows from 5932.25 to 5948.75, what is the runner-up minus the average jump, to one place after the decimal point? 3.8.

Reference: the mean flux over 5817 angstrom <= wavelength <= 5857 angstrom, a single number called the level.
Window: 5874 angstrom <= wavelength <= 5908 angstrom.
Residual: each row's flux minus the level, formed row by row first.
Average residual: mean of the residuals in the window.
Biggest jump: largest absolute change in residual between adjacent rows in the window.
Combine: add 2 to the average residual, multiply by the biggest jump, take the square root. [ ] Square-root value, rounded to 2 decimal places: 1.14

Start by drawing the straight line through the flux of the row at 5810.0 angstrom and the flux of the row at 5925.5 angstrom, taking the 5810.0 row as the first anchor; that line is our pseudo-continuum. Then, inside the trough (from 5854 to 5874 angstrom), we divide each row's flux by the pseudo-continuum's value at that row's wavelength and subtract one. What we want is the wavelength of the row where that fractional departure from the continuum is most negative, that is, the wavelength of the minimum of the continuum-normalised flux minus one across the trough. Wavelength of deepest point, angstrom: 5859.5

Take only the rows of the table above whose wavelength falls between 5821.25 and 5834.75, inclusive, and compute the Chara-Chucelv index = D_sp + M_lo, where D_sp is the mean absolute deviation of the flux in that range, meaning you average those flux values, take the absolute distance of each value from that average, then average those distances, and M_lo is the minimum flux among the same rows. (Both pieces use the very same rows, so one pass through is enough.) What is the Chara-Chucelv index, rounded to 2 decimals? 3.98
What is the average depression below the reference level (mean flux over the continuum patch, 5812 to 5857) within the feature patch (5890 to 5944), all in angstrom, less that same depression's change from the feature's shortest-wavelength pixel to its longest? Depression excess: 1.4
